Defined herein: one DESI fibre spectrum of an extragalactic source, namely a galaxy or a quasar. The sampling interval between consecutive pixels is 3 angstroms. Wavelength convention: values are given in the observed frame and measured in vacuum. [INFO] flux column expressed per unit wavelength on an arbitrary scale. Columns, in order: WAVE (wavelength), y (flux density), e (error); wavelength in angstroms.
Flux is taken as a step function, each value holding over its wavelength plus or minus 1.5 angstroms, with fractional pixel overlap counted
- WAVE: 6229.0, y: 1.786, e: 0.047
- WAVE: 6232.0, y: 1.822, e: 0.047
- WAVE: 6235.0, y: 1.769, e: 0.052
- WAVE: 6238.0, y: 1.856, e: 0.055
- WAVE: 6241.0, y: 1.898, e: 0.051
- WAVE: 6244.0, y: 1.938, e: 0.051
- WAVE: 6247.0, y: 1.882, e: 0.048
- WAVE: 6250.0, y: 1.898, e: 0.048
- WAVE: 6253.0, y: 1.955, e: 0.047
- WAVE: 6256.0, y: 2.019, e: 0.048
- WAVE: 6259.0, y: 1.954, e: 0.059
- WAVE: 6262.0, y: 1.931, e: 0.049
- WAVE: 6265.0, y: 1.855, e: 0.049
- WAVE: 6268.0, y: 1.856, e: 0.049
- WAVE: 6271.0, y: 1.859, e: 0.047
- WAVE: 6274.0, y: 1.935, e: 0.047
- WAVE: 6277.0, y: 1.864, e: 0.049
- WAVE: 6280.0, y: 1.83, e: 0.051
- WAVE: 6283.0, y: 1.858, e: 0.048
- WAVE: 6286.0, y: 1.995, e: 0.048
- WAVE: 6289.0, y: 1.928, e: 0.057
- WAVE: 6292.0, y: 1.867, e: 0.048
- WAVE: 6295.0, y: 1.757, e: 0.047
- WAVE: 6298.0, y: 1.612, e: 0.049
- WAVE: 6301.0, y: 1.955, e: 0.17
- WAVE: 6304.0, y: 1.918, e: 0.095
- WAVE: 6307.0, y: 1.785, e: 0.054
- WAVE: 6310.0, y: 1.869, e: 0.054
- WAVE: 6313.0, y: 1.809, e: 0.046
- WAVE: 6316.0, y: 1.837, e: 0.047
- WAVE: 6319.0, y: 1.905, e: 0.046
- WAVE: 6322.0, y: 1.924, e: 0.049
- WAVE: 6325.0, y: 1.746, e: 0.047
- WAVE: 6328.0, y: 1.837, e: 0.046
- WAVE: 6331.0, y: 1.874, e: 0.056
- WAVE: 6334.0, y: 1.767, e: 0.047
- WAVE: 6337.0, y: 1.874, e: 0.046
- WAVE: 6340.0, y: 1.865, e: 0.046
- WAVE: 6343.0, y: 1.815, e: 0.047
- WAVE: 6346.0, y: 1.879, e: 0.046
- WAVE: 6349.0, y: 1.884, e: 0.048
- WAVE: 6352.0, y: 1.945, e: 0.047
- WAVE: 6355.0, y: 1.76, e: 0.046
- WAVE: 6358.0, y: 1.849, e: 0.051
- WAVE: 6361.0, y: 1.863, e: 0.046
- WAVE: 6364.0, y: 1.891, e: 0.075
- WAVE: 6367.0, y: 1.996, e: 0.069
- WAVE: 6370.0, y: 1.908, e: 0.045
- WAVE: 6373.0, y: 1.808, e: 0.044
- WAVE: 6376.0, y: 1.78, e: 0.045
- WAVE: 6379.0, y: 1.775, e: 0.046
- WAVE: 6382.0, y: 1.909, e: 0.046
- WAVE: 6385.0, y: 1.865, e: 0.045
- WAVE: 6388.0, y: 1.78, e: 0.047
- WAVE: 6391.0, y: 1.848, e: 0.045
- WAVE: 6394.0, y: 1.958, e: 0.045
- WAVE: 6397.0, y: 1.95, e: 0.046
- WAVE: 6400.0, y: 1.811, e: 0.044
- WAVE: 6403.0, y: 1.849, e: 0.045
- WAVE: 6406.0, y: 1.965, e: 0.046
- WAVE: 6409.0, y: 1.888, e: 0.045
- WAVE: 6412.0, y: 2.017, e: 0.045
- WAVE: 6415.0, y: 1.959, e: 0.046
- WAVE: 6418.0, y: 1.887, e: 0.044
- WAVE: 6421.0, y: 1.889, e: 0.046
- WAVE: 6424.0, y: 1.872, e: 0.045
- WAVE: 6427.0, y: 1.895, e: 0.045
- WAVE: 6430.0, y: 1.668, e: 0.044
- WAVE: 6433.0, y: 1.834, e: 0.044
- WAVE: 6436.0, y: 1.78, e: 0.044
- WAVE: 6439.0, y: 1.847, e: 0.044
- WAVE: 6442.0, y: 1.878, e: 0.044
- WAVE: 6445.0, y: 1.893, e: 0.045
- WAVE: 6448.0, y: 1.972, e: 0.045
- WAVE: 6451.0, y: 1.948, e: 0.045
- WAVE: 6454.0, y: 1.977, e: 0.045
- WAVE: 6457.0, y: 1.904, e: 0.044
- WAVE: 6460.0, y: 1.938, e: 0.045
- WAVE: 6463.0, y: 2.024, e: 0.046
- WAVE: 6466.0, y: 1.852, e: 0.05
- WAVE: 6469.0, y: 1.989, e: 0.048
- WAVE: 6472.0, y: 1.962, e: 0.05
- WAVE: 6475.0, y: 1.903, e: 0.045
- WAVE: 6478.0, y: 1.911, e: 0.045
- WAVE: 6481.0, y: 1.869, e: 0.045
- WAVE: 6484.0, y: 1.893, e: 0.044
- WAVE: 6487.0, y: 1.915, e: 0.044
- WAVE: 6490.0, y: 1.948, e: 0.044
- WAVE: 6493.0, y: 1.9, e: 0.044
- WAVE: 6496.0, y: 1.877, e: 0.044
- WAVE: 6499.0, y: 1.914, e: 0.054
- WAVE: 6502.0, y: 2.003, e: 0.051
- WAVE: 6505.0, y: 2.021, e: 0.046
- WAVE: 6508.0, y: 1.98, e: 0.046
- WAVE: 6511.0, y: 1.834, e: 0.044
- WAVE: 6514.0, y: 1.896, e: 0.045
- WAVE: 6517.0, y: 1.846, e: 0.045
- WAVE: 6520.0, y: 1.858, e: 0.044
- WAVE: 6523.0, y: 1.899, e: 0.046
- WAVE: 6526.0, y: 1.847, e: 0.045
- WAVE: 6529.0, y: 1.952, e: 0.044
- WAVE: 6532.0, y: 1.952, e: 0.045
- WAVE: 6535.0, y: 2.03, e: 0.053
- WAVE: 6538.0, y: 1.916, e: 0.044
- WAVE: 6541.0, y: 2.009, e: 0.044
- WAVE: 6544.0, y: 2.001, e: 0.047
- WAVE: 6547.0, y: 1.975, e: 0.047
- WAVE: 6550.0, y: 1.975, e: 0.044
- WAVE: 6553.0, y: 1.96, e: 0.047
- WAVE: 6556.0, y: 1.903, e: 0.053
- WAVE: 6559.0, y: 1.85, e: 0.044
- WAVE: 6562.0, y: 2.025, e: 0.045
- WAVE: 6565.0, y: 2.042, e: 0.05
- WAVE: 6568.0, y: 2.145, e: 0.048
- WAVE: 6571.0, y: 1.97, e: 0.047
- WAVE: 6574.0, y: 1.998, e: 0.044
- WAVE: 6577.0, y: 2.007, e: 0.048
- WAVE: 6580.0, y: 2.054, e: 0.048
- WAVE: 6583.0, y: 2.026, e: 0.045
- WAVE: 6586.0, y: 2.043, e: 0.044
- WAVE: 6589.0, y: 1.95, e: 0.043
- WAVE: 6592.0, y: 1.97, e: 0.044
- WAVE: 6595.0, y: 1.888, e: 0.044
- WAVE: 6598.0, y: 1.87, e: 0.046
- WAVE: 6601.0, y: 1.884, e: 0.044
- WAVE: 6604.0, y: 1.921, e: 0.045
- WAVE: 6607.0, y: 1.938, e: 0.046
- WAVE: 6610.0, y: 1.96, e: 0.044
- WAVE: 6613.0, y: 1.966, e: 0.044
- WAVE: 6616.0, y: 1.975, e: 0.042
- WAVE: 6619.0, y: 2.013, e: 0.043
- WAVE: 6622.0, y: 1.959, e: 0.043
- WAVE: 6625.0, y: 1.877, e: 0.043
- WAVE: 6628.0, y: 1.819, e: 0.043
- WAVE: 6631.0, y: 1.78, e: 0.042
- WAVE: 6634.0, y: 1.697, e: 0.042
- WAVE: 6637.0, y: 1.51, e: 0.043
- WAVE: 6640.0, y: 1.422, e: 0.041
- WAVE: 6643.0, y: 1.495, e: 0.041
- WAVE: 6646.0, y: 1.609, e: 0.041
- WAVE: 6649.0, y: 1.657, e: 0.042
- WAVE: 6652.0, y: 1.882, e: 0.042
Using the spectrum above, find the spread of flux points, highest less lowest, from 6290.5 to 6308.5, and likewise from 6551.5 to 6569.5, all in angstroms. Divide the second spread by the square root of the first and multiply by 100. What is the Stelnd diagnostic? 50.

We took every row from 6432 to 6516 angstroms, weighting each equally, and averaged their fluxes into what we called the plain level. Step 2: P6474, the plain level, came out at 1.92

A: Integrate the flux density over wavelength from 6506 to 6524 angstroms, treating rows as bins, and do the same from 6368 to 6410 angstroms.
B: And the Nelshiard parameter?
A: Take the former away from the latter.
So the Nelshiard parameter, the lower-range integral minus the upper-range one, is 44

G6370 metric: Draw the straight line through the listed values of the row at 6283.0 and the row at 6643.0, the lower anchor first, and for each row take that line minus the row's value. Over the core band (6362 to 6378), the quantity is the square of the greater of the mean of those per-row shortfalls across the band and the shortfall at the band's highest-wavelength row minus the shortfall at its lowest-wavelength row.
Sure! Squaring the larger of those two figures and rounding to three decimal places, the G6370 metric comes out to 0.010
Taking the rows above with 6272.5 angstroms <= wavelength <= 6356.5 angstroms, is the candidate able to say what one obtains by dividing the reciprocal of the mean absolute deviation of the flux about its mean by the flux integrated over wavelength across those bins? 0.108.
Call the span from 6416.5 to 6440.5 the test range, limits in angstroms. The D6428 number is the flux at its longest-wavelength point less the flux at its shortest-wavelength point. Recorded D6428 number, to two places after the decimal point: -0.04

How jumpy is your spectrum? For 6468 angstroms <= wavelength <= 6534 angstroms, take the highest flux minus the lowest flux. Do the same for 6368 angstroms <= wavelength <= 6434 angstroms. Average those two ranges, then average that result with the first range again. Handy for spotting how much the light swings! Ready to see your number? 0.23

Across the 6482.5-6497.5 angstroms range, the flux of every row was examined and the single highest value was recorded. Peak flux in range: 1.948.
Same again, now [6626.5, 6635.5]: 1.819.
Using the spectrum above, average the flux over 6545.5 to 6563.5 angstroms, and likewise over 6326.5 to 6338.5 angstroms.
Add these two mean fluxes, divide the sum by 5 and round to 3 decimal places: 0.757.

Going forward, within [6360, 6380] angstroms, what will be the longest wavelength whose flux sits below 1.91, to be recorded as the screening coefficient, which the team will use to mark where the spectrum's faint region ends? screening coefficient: 6379.0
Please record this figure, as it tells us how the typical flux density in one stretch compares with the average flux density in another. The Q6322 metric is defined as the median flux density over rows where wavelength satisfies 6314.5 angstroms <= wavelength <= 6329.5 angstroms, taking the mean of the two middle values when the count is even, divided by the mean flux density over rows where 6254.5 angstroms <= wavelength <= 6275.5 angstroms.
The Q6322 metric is 0.96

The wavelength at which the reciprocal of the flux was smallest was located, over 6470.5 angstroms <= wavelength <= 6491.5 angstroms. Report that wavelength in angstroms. 6472.0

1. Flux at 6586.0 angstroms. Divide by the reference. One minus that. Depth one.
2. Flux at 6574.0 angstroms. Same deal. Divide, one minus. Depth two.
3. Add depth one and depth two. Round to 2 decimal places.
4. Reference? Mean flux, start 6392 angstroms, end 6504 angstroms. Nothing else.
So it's -0.12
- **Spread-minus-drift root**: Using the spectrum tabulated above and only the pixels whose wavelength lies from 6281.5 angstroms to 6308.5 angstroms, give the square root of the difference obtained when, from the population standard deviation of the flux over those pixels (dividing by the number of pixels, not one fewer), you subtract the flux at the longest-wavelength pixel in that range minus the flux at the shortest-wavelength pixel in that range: 0.43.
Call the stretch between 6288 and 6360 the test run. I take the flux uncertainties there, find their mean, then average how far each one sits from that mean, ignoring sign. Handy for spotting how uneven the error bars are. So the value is 0.0130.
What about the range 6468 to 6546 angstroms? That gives 0.0021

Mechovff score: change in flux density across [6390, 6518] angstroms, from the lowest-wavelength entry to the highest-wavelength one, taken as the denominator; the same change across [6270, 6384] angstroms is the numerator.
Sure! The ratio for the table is -25.0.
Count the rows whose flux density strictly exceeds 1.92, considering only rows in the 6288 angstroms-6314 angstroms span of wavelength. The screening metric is 2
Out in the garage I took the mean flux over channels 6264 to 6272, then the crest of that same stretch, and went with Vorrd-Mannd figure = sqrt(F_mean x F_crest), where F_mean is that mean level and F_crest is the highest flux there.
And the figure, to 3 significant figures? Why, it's 1.86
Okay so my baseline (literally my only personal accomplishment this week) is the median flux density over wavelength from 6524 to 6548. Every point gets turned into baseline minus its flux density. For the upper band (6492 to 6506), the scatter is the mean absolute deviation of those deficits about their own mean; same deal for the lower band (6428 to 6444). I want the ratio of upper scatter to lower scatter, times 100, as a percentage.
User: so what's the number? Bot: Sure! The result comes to 89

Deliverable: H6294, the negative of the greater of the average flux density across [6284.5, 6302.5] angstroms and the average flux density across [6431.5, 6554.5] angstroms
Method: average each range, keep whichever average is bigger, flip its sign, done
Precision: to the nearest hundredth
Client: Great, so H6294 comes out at -1.92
